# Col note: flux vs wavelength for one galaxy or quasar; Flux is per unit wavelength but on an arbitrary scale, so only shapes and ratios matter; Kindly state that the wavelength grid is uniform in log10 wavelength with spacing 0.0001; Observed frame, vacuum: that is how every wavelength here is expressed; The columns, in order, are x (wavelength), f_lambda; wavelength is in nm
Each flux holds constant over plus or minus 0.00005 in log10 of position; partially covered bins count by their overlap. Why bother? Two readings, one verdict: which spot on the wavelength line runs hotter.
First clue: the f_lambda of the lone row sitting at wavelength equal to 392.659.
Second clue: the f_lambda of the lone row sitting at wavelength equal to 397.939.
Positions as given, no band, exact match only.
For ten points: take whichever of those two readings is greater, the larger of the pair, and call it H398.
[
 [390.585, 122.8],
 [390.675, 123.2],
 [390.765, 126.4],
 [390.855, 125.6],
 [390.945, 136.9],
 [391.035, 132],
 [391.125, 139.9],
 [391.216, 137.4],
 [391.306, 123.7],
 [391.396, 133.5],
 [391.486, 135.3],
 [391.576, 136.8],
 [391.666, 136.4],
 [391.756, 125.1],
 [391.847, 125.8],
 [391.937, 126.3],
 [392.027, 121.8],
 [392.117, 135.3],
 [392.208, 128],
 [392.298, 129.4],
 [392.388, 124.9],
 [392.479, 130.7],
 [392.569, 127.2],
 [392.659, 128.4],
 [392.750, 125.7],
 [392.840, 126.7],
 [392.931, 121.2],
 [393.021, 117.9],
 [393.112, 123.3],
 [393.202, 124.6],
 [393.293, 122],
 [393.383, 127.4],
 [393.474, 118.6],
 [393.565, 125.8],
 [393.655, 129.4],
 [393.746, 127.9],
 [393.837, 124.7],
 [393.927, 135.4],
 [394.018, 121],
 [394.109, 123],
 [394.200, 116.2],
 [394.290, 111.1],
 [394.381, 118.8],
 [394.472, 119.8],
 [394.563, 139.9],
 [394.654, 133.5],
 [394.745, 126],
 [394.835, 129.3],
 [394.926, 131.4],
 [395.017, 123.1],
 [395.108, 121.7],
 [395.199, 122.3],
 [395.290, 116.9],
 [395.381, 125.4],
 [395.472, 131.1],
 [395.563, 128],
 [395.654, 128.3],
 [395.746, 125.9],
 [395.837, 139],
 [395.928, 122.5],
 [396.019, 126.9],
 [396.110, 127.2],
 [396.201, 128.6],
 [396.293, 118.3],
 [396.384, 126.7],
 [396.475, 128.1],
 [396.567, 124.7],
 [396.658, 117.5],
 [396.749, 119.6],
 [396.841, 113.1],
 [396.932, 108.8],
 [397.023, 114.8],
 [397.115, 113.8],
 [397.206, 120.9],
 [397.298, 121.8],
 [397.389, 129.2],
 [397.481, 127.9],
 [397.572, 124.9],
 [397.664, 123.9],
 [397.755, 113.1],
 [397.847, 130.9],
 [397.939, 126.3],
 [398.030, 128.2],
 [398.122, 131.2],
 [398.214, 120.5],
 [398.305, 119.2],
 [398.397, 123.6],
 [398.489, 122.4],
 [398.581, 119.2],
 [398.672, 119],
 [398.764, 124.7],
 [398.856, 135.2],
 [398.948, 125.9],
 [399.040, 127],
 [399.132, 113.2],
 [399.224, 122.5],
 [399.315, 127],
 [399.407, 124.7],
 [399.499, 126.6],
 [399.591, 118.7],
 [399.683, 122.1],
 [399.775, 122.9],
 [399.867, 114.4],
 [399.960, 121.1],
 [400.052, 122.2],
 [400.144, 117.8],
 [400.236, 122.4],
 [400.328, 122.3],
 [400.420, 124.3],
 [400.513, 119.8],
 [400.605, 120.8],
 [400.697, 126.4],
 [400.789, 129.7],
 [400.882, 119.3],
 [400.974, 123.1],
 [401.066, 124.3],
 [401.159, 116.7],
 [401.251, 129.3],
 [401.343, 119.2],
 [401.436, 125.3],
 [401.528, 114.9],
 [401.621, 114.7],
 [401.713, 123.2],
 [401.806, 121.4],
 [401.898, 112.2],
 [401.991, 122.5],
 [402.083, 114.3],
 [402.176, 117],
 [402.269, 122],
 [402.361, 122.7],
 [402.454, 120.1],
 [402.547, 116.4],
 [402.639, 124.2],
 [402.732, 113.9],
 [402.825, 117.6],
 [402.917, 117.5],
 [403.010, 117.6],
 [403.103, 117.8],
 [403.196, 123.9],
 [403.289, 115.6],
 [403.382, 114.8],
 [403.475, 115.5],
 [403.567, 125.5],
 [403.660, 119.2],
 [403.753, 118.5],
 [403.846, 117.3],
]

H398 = 128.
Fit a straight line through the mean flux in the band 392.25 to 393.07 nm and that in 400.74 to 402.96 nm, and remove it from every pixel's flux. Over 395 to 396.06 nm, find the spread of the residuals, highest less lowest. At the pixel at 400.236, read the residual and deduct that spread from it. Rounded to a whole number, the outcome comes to -21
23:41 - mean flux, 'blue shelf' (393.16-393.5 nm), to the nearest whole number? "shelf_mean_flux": 123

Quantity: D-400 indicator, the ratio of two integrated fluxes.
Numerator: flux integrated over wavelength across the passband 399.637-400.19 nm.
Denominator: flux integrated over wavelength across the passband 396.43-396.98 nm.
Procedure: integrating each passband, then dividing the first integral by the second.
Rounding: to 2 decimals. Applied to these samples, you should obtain 1.02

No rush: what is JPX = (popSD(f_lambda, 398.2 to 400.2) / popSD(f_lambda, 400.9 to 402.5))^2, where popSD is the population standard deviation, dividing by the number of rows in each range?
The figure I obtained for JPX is 1.1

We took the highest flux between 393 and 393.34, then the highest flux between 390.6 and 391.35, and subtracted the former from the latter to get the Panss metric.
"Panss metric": 15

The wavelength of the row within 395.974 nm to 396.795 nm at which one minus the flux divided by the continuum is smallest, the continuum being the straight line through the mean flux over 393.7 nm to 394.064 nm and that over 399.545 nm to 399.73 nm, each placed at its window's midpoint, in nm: 396.201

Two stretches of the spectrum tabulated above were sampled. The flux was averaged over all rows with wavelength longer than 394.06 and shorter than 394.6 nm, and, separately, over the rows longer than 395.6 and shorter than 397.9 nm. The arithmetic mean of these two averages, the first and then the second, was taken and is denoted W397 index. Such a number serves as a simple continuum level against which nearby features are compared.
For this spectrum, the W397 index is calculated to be 122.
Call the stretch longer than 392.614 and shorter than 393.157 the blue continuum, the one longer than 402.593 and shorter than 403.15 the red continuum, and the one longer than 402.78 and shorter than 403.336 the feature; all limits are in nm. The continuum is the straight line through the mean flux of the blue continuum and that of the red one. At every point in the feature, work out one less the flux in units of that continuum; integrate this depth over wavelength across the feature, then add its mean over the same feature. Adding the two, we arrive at -0.0045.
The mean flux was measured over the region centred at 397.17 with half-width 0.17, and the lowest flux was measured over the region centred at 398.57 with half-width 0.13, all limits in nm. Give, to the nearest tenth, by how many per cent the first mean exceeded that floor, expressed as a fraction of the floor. -1.0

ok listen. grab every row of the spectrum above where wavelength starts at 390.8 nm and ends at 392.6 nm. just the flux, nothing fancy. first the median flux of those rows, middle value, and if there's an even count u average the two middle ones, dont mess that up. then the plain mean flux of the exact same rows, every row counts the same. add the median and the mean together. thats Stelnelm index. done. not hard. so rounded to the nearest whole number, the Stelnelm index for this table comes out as 261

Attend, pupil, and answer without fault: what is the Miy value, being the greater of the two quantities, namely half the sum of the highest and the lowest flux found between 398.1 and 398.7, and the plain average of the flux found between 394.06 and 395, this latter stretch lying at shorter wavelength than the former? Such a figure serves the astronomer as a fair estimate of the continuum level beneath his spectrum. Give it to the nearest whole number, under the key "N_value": 125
